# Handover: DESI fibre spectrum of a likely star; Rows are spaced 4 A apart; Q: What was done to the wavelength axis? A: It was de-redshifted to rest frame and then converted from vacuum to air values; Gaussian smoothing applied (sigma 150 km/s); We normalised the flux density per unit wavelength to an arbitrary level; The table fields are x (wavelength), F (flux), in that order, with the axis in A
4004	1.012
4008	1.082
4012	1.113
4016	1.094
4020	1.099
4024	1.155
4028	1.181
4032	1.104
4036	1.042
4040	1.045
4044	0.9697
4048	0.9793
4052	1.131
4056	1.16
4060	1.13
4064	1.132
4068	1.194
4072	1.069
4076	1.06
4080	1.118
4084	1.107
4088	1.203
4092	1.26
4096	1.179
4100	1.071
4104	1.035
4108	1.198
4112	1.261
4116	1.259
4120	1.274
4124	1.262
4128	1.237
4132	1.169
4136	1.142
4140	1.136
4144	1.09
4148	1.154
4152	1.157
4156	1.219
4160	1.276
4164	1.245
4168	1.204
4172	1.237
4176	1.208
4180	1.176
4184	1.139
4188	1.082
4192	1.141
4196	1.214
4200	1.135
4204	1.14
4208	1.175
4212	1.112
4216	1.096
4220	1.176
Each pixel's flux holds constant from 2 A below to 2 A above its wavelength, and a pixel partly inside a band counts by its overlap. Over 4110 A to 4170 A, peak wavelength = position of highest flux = 4160 A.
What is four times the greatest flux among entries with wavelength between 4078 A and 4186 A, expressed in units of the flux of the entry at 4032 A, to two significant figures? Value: 4.6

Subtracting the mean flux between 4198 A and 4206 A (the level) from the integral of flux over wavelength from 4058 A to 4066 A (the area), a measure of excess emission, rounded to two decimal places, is 7.91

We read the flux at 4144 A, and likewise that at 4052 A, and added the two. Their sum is 2.22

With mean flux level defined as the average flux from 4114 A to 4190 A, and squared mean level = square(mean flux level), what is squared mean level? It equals 1.42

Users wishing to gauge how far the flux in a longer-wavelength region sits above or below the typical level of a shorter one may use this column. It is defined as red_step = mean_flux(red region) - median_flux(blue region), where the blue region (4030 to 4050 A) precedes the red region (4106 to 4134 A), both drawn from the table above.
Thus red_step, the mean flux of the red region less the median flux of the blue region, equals 0.20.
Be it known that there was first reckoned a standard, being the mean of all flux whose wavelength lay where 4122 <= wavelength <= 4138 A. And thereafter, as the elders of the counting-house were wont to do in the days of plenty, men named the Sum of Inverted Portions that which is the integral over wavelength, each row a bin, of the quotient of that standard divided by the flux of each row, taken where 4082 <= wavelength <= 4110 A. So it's 29.4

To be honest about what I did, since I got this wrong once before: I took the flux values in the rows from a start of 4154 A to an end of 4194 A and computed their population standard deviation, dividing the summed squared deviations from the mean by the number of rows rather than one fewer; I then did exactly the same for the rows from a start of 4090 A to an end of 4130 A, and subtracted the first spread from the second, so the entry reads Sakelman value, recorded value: 0.026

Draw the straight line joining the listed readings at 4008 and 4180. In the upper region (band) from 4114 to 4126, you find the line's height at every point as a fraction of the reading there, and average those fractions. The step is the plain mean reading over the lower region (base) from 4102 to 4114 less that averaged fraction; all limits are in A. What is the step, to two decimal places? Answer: 0.26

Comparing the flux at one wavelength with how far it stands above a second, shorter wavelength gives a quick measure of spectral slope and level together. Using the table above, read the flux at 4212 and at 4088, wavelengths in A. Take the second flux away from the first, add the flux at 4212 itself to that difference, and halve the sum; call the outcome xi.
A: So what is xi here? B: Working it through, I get 0.51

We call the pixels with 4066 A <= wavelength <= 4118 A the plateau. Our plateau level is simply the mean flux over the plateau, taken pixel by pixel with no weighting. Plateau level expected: 1.15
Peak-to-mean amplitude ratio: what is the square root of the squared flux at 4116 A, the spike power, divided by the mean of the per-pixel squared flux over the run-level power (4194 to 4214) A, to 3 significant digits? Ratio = 1.09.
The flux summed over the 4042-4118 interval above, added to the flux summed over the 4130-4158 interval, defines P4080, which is 30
